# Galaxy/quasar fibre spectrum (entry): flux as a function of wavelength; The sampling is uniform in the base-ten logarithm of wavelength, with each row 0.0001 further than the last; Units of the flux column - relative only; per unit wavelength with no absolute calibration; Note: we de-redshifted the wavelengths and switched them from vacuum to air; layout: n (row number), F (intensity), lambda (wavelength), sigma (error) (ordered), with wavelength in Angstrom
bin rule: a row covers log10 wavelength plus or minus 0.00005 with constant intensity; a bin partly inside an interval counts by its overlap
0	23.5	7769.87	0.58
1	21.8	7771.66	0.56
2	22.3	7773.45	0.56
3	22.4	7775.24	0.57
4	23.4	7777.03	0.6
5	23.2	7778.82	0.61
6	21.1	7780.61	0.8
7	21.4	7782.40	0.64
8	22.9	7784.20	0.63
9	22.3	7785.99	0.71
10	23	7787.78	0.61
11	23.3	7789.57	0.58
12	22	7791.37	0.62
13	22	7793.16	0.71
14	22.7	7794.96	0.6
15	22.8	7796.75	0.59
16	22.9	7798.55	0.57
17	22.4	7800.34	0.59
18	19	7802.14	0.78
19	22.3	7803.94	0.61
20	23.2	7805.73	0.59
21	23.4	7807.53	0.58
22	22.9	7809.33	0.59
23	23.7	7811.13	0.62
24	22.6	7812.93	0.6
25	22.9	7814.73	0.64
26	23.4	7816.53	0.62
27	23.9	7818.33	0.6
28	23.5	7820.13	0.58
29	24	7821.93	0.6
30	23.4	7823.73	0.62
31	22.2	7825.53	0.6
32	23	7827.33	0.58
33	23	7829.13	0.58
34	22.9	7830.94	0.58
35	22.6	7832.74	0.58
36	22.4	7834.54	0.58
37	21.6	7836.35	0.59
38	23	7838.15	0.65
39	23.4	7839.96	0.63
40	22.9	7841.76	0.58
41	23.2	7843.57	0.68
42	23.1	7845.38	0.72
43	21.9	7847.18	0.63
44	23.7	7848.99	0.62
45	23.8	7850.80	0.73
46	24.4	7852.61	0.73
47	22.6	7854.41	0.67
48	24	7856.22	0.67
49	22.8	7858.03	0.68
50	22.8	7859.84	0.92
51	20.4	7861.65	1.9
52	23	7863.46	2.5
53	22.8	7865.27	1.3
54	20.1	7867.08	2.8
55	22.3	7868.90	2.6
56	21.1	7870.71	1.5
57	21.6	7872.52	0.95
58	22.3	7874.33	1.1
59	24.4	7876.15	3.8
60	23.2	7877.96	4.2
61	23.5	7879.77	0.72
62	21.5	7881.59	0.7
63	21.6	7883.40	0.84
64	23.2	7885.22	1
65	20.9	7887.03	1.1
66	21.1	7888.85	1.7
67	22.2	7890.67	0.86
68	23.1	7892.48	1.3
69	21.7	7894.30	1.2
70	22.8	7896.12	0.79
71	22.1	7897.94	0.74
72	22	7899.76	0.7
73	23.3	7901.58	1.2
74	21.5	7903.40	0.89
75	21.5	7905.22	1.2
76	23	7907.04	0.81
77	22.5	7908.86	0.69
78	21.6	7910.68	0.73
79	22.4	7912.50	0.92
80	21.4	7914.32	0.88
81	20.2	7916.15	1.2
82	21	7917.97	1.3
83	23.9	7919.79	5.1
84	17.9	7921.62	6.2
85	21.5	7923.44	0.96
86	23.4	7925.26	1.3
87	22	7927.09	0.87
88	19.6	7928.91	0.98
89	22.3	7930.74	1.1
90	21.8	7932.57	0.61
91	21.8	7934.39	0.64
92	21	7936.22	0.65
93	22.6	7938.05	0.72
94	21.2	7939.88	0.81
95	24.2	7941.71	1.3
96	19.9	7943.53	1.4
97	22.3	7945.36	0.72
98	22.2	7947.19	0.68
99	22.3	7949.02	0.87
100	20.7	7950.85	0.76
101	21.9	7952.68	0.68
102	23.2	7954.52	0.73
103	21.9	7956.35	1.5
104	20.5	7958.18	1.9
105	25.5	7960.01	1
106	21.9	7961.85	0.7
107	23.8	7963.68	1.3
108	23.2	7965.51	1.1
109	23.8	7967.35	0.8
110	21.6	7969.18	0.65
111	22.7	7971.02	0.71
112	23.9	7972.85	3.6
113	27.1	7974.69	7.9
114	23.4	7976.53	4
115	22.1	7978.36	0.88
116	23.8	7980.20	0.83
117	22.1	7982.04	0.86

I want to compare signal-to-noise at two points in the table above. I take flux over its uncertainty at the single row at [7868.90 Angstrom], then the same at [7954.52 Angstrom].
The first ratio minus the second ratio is -23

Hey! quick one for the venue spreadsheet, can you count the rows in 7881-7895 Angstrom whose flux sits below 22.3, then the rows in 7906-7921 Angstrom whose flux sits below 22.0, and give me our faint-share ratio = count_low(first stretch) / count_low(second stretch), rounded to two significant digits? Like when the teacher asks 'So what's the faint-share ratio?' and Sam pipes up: 1.5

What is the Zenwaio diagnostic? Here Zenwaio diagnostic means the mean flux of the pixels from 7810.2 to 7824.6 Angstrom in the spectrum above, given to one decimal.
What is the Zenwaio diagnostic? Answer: 23.4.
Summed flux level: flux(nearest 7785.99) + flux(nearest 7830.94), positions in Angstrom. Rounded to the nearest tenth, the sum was 45.2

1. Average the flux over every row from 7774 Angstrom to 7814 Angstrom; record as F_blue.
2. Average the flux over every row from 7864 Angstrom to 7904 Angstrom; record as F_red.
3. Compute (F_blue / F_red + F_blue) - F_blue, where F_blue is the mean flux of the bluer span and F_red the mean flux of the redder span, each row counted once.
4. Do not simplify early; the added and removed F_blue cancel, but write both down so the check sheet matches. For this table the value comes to 1.01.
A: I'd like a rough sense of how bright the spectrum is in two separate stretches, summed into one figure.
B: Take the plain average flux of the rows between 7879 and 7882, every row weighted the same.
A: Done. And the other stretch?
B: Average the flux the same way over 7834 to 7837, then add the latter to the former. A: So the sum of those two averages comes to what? 44.5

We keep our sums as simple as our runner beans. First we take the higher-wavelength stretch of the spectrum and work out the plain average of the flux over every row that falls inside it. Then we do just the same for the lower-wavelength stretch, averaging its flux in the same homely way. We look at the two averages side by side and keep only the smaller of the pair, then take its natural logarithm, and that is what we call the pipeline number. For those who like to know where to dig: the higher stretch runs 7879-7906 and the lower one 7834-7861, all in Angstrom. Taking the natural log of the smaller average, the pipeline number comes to 3.10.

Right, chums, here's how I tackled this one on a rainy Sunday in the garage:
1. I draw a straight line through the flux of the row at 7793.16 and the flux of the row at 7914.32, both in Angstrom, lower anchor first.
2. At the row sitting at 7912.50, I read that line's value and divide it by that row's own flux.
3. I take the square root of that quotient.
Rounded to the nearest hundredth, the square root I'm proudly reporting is 0.98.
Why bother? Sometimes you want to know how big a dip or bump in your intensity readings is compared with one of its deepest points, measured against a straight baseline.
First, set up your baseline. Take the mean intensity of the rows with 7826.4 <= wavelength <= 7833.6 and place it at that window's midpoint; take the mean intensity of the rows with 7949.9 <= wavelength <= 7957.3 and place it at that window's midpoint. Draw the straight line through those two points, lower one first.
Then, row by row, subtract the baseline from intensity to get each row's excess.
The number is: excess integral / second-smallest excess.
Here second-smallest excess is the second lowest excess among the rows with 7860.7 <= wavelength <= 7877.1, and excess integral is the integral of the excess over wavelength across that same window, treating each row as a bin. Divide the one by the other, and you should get 4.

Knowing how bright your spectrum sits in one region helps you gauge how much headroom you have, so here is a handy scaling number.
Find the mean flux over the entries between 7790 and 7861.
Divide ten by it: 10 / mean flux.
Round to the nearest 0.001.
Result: 0.437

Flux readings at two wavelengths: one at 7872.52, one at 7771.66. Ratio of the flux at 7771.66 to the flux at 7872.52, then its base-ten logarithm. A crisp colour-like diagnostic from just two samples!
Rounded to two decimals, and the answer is 0.00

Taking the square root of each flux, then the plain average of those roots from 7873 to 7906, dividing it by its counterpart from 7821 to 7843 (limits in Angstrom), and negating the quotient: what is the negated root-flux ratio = -0.99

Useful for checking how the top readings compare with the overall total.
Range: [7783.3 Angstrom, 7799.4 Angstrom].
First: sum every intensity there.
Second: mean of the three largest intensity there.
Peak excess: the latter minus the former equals -181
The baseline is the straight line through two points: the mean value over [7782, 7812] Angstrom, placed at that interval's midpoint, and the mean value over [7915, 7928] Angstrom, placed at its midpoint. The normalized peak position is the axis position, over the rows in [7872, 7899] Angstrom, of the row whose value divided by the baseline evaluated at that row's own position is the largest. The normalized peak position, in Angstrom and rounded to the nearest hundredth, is 7876.15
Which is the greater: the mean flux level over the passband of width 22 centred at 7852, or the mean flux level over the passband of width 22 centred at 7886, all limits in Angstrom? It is 23.0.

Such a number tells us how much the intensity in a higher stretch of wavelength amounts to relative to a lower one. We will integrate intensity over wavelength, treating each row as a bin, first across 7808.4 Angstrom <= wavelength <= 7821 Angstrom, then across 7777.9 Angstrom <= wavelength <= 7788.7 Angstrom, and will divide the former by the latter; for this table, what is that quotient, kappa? 1.22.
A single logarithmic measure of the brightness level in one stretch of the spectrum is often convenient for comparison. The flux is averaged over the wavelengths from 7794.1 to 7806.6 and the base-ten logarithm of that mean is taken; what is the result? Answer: 1.35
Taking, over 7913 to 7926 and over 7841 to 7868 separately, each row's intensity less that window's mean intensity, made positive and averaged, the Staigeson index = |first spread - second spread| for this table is 0.59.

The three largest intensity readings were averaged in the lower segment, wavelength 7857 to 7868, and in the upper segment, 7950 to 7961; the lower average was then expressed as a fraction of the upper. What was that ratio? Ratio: 0.972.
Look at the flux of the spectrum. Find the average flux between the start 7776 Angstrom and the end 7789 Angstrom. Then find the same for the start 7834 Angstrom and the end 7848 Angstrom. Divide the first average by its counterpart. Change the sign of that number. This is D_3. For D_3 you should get -0.99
